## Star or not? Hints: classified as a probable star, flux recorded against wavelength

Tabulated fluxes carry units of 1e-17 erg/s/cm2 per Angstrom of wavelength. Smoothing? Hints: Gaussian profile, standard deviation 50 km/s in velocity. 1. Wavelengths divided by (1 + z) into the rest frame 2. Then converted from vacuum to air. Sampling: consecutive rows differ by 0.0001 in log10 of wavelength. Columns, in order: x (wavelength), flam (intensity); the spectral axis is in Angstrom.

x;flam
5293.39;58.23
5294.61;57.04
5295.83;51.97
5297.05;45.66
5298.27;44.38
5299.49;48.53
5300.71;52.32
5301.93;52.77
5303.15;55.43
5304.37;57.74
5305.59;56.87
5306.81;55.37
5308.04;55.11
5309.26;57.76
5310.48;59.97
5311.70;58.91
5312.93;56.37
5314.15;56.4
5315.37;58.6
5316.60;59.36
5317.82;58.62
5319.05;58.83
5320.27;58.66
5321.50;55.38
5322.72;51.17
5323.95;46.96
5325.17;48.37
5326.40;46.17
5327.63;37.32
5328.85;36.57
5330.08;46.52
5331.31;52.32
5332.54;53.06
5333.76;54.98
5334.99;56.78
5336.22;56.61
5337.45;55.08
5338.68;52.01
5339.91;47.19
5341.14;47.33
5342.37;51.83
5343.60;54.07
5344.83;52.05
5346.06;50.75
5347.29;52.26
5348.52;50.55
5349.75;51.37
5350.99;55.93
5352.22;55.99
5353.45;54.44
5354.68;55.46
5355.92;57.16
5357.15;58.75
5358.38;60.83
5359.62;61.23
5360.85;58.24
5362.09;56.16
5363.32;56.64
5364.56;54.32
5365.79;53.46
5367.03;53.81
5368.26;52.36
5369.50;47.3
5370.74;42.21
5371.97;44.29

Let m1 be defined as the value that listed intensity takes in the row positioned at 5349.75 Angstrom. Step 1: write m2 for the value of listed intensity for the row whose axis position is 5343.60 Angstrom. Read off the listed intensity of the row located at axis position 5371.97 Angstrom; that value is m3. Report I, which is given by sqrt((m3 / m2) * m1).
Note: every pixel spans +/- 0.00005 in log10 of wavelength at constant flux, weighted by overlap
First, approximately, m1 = 51.37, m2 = 54.07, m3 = 44.29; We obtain 6.5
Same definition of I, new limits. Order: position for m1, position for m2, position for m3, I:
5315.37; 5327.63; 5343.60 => 9.2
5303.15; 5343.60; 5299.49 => 7.1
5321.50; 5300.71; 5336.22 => 7.7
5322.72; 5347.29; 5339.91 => 6.8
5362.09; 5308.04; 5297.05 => 6.8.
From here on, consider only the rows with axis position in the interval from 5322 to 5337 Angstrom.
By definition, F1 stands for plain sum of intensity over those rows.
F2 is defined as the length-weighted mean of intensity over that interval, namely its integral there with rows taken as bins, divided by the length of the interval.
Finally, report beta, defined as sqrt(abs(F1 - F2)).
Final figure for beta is 23.2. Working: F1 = 587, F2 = 49.0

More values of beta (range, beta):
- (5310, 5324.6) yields 25.0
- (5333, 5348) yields 24.0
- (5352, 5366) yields 25.0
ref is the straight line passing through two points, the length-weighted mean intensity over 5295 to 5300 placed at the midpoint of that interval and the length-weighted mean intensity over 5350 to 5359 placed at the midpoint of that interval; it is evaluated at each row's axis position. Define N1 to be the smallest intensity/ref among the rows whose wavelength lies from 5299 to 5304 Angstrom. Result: 1.00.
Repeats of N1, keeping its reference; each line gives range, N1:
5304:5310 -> 1.11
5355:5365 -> 0.93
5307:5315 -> 1.11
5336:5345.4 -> 0.87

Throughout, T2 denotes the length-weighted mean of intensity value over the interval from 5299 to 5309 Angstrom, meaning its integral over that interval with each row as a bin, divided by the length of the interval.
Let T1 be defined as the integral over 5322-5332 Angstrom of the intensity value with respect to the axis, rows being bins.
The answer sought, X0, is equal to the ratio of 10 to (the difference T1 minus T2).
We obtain 0.0248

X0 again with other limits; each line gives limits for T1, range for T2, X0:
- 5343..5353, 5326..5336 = 0.0208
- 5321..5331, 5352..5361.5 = 0.0248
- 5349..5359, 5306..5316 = 0.0198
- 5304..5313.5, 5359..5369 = 0.0205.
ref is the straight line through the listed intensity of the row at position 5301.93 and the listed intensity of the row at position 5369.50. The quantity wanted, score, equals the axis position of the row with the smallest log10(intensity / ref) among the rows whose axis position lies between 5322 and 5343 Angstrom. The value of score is 5328.85 Angstrom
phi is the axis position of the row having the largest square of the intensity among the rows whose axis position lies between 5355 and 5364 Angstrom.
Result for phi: 5359.62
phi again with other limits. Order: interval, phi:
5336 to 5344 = 5336.22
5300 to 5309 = 5304.37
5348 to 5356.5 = 5355.92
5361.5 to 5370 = 5363.32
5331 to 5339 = 5334.99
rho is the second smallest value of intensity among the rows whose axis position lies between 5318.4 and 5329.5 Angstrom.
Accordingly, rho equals 37.32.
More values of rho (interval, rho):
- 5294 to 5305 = 45.66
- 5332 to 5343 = 47.33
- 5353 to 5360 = 55.46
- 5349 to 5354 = 54.44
